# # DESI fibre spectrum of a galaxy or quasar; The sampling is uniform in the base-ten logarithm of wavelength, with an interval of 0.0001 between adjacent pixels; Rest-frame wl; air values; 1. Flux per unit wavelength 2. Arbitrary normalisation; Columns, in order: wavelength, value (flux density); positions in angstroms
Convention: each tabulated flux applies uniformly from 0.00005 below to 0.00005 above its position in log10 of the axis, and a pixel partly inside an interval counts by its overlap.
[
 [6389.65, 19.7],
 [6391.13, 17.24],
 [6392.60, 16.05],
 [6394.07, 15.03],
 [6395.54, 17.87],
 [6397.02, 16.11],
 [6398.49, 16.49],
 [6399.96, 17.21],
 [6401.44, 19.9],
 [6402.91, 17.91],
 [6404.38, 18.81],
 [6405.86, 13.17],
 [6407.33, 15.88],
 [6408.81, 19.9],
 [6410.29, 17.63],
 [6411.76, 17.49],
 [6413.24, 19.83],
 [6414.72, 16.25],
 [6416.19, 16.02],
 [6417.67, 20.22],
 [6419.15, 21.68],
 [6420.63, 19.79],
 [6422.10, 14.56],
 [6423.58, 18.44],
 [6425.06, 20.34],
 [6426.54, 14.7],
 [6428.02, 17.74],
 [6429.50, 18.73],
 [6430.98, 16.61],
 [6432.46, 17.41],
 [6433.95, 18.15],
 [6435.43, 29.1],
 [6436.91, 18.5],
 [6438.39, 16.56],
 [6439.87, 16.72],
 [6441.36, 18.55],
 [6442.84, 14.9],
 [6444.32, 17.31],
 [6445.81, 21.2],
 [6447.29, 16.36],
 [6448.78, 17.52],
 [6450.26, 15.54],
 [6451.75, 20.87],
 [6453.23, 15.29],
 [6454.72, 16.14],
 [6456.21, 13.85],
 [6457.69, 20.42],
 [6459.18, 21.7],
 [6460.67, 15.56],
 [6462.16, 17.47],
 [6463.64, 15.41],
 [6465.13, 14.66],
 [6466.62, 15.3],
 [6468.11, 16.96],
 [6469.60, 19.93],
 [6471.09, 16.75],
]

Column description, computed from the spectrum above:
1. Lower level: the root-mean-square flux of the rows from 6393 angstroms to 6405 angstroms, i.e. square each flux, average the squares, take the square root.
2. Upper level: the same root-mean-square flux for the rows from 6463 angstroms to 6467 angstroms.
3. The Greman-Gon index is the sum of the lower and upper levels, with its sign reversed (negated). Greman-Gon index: -32.6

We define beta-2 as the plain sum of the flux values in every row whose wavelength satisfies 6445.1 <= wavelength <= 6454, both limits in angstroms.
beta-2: 107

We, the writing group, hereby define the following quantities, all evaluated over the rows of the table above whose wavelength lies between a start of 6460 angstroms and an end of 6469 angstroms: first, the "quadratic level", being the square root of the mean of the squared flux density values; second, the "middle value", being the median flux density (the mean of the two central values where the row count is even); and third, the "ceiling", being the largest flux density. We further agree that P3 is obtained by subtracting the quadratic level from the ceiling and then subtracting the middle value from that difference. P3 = -13.9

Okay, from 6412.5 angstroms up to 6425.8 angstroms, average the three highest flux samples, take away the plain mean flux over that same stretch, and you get 2.2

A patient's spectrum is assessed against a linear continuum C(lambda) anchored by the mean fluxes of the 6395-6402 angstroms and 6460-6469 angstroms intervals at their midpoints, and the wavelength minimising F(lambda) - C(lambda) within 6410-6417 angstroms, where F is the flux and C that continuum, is 6416.19 angstroms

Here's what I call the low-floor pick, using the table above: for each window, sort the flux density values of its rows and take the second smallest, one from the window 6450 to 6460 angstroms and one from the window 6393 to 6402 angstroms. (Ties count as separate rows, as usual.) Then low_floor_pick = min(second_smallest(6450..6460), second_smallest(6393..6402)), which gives 15.3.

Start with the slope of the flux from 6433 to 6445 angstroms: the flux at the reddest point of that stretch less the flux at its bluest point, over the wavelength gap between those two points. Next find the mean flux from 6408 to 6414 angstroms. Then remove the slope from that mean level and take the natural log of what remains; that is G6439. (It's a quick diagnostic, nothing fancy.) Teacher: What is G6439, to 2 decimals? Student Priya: 2.93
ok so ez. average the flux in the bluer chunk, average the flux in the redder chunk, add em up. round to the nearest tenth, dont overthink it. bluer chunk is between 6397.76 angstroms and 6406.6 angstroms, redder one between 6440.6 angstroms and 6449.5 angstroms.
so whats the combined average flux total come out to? 34.9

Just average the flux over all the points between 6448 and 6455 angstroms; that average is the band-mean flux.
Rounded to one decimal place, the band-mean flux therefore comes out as 17.1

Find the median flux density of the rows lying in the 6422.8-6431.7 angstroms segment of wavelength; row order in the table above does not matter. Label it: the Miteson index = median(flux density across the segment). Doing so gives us 18.1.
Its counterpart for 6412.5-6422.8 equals 19.8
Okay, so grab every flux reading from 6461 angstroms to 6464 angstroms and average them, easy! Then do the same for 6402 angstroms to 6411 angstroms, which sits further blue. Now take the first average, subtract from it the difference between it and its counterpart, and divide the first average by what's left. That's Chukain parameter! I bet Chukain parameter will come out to 0.95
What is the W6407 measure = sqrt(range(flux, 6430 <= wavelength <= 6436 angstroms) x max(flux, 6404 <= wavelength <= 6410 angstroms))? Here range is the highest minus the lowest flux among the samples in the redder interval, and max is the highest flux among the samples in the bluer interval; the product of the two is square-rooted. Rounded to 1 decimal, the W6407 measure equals 15.8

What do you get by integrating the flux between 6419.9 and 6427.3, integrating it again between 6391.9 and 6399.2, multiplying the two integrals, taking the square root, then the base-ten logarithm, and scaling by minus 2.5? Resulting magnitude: -5.24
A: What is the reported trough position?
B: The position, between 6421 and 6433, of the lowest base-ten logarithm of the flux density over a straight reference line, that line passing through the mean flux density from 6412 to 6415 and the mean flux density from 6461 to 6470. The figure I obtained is 6422.10 angstroms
